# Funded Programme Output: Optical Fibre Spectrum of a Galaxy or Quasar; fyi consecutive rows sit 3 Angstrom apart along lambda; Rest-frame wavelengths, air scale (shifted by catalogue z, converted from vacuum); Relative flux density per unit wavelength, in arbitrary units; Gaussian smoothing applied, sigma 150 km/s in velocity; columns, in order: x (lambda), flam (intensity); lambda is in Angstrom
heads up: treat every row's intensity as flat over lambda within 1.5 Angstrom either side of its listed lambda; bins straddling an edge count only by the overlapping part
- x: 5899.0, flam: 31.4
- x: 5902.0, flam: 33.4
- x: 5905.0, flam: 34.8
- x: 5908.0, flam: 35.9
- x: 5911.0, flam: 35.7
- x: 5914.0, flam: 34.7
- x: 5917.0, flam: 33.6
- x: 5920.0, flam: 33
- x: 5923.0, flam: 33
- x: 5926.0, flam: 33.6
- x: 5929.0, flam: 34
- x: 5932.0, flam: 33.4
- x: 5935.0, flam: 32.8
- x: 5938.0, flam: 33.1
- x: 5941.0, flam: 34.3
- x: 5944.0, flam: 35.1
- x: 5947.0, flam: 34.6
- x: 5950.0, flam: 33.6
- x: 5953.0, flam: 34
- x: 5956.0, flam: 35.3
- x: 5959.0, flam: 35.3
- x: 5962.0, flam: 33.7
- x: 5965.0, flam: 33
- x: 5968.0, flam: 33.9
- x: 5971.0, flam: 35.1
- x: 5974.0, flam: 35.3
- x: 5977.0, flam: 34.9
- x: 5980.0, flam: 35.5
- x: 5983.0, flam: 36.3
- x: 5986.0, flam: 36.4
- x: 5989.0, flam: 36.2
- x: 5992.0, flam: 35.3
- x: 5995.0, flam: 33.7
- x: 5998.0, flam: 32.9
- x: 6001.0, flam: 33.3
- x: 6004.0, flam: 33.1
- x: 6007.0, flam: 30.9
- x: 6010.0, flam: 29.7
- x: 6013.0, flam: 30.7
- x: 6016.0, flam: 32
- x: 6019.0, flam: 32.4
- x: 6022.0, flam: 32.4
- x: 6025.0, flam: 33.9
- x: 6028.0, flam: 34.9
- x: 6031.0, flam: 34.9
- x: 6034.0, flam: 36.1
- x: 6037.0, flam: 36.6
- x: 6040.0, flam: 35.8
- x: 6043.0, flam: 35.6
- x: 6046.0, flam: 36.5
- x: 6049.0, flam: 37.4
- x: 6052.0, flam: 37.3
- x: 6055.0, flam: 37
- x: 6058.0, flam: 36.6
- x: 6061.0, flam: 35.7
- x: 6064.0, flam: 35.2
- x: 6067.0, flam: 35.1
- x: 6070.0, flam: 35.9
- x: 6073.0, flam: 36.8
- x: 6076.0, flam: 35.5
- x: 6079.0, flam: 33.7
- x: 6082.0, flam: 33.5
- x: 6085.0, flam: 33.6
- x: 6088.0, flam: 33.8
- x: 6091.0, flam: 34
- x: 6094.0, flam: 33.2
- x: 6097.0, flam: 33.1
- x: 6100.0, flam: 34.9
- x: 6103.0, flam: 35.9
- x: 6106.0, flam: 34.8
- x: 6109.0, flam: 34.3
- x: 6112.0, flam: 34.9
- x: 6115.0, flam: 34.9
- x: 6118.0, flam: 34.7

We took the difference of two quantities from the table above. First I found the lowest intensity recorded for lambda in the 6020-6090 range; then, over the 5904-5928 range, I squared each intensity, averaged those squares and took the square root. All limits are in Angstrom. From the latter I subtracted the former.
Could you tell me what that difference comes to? 1.9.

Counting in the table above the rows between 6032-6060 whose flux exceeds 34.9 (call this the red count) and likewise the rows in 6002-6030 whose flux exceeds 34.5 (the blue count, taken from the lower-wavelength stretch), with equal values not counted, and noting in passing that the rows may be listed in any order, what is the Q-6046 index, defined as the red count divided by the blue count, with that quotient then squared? 81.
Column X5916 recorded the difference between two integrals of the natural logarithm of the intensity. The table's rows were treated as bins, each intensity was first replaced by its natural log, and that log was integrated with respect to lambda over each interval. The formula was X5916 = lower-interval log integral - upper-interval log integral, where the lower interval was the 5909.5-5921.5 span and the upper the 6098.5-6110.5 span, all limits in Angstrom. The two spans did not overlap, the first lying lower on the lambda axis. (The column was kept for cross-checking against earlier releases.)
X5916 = -0.26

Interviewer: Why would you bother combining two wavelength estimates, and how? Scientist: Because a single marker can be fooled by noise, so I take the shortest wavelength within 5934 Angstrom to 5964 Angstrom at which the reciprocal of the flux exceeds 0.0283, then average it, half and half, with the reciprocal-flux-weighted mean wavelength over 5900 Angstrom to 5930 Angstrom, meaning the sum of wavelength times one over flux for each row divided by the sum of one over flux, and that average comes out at 5925.3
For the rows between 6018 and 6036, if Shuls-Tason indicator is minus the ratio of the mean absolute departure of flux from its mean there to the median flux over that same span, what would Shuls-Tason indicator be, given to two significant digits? -0.035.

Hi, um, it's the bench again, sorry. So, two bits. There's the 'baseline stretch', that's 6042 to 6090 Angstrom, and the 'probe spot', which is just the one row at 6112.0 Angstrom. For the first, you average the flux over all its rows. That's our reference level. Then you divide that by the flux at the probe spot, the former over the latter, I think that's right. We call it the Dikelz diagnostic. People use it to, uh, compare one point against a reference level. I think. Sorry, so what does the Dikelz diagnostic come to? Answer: 1.02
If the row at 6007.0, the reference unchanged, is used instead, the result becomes 1.15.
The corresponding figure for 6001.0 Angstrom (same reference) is 1.07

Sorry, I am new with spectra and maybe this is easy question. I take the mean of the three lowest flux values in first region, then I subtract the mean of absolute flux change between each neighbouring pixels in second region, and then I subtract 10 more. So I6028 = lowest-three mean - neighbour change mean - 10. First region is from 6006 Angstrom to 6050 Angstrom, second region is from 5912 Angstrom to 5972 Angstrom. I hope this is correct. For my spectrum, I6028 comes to 19.7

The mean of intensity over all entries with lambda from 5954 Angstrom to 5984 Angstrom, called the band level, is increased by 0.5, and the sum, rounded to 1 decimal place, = 35.3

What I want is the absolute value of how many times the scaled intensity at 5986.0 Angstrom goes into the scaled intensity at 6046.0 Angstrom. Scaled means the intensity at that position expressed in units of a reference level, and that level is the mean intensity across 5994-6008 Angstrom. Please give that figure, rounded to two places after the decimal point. 1.00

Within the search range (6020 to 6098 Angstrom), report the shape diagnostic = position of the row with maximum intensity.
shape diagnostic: 6049.0 Angstrom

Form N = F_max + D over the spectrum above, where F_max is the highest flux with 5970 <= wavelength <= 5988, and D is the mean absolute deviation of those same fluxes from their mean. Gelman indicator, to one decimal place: 36.9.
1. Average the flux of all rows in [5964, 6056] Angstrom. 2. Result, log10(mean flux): 1.538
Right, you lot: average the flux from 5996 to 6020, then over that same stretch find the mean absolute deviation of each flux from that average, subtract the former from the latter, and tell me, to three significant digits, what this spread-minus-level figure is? -30.8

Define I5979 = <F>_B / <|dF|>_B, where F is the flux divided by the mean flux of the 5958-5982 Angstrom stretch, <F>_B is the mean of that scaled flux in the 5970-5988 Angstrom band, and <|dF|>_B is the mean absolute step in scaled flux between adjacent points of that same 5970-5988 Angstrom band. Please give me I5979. 85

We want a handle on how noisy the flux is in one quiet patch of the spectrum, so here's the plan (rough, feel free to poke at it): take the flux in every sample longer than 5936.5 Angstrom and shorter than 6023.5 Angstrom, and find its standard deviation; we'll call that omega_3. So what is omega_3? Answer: 1.7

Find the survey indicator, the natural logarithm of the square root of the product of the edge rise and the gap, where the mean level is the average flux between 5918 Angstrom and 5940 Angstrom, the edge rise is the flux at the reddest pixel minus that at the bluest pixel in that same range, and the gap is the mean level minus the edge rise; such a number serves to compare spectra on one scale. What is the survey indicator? 0.60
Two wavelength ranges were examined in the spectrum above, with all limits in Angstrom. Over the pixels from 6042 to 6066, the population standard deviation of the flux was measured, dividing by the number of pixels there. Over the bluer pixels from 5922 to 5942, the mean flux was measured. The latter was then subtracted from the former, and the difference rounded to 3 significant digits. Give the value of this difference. -32.7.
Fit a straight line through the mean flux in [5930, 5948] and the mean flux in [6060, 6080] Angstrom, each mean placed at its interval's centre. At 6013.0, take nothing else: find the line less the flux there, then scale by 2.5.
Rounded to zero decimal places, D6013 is 10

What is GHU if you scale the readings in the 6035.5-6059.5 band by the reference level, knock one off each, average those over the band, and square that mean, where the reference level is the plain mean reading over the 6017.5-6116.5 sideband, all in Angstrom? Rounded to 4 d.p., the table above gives 0.0020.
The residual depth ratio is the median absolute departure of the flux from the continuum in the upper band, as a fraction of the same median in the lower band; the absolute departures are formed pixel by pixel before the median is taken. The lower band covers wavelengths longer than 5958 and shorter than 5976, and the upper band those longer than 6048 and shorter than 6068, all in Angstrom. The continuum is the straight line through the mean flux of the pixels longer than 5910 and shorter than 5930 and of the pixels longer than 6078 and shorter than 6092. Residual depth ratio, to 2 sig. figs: 2.7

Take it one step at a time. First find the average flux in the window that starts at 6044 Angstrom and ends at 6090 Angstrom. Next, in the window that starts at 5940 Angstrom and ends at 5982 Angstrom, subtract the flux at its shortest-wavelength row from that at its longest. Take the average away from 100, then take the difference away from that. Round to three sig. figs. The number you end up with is 63.2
